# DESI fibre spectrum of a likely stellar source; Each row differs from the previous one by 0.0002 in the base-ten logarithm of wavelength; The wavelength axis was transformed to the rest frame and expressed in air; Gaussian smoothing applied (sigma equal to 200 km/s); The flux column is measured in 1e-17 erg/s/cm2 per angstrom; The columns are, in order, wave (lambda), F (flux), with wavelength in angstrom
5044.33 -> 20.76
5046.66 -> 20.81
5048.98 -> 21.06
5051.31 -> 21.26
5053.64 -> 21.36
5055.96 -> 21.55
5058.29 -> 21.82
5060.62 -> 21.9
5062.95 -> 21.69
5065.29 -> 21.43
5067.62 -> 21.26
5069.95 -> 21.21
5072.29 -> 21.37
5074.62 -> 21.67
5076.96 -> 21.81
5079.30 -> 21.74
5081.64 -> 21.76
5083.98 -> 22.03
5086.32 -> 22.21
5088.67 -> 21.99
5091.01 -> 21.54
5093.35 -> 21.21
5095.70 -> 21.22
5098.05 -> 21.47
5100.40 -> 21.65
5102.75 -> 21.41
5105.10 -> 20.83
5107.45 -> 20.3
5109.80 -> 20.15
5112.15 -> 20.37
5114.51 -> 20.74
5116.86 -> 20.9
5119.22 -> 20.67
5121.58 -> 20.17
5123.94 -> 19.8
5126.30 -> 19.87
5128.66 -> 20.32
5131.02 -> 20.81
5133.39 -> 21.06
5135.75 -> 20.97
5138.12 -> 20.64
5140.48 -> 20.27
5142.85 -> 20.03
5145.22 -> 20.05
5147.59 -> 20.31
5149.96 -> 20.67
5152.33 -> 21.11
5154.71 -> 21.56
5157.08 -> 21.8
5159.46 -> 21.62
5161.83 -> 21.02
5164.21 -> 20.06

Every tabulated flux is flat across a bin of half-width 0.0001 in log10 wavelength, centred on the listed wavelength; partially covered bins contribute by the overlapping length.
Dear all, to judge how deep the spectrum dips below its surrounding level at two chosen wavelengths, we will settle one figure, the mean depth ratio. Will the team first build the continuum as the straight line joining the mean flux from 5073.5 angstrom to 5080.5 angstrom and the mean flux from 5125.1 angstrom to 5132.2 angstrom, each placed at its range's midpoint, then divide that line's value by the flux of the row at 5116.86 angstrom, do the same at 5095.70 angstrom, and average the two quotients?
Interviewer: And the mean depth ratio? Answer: 0.994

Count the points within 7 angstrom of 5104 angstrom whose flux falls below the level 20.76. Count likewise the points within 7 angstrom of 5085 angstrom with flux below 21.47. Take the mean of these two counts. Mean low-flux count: 1.0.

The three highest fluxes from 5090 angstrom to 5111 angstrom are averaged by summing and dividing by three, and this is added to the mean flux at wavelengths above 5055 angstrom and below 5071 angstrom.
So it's 43.1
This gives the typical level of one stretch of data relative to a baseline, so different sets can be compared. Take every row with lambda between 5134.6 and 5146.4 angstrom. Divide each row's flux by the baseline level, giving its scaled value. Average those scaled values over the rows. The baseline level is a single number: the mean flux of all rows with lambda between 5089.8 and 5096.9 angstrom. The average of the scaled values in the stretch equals 0.96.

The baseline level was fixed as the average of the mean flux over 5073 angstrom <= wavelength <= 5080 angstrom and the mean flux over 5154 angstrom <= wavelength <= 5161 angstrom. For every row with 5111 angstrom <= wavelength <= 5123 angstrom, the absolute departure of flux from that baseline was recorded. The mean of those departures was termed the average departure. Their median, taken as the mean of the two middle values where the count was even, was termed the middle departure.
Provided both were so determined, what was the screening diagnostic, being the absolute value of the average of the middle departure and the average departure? 1.1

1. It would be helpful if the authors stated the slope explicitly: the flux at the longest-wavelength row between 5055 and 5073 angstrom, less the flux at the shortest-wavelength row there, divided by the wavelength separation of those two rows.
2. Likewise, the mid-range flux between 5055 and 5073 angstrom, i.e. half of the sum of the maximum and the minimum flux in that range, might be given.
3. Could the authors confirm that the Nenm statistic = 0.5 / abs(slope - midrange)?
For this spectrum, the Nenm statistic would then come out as 0.0232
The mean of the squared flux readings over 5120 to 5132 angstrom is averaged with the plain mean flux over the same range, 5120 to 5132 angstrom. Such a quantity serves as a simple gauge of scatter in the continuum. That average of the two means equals 214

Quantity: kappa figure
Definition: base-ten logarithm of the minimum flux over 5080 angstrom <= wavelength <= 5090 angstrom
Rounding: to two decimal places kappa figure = 1.34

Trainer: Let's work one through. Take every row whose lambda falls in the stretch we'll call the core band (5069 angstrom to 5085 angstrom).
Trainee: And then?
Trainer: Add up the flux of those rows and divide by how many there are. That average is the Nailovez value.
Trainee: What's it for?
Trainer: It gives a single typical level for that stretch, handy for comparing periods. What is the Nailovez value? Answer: 21.7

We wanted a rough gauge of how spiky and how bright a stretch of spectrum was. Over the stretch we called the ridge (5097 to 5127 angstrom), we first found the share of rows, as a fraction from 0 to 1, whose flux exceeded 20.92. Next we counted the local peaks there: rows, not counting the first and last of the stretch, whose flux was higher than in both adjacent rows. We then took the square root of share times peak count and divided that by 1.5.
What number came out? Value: 0.45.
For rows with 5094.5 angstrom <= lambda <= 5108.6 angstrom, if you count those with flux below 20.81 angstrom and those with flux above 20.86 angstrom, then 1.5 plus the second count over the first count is 5.50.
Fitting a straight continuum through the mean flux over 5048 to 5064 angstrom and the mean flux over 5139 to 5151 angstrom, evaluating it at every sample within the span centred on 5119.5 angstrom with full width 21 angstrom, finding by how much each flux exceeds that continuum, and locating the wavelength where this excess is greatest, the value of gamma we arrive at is 5116.86 angstrom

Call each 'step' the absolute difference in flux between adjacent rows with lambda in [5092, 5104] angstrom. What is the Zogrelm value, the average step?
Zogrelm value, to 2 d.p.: 0.17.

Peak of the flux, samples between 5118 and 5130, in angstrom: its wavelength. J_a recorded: 5119.22 angstrom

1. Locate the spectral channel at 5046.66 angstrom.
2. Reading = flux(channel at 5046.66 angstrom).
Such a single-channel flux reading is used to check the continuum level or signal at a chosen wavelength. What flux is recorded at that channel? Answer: 20.81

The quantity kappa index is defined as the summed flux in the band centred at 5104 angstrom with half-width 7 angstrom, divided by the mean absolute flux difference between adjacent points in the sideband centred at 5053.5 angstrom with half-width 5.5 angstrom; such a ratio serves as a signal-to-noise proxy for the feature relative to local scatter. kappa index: 662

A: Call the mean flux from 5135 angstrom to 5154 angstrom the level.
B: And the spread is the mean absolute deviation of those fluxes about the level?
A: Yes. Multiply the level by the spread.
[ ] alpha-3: 7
